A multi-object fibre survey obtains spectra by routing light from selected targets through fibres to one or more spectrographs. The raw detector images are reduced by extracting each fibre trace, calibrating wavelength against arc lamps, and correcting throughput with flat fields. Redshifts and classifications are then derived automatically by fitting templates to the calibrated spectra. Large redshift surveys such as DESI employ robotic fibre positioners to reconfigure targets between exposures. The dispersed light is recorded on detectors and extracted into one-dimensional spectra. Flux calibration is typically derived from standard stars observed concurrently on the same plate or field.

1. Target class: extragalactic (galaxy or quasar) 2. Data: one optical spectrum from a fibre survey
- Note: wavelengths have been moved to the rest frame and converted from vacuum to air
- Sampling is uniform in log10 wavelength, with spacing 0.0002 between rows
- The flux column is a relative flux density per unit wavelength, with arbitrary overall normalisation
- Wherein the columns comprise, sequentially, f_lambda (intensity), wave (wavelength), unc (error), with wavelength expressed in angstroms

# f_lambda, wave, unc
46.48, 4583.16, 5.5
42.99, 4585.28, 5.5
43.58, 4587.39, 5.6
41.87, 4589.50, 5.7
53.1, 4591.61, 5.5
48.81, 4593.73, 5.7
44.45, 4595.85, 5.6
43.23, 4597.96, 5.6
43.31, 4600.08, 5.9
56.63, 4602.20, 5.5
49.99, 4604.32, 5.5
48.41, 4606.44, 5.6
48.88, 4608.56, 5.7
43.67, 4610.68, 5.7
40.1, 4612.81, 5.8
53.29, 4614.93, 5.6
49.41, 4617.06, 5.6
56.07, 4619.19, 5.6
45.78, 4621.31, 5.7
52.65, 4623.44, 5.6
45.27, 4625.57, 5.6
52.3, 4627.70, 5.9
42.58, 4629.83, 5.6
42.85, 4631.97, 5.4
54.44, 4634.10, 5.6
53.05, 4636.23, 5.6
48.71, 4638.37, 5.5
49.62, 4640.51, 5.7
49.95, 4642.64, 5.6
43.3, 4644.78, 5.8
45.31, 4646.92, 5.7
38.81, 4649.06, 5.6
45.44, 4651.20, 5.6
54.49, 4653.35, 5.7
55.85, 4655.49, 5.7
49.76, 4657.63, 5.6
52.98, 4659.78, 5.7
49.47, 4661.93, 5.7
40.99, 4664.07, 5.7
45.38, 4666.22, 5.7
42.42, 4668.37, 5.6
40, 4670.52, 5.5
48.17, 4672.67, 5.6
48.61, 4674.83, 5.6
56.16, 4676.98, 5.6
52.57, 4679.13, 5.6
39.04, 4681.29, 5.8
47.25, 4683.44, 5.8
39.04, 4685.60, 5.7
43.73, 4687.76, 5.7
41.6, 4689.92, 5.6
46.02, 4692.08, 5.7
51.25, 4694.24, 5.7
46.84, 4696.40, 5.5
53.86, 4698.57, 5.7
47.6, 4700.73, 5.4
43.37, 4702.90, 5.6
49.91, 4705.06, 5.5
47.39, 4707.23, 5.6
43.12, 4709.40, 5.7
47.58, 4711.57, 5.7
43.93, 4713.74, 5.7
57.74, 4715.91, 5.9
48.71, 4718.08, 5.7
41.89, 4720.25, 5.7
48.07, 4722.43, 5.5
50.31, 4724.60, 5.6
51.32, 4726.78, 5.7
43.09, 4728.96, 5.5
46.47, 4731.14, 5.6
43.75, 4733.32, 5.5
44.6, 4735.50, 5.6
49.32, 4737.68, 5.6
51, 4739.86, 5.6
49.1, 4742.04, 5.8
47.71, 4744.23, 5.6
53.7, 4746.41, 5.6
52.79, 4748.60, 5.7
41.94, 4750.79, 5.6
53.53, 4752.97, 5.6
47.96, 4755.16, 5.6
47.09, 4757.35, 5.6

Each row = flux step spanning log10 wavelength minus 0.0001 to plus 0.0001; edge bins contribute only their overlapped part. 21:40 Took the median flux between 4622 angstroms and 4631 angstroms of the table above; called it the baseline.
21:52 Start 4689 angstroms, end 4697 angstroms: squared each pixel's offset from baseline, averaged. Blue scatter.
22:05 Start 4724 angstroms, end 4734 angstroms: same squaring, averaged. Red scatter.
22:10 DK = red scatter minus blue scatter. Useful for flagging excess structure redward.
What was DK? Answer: -3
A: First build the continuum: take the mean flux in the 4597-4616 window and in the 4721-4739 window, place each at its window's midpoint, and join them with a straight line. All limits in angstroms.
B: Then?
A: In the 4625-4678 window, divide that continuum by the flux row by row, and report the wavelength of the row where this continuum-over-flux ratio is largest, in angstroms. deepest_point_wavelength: 4649.06 angstroms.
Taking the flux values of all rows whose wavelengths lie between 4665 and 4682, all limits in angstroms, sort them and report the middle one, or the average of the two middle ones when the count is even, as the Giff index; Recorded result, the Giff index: 46.8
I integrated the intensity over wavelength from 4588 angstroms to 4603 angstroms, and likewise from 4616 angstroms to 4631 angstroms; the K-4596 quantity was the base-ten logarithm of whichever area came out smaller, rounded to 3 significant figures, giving 2.85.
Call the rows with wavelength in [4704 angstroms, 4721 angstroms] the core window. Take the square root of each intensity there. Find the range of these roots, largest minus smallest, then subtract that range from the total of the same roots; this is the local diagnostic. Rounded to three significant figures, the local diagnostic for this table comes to 54.0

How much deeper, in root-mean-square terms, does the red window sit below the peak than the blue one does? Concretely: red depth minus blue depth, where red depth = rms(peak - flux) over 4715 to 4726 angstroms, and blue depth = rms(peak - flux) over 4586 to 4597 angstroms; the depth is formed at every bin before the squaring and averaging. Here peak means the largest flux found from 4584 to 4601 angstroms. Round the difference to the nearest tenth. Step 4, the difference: -1.6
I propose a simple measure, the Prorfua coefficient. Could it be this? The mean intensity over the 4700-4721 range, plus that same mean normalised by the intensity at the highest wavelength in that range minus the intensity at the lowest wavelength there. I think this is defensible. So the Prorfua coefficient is 39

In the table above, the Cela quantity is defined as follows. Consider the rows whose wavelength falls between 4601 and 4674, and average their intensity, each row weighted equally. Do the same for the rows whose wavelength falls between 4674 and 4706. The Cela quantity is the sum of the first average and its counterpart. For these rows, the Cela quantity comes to 95.2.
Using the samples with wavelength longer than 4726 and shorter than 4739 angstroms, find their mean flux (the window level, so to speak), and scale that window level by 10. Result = 464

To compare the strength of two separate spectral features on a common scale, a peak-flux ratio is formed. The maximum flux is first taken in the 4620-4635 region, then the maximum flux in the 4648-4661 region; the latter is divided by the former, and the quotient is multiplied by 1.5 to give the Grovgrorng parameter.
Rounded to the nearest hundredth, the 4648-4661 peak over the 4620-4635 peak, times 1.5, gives 1.54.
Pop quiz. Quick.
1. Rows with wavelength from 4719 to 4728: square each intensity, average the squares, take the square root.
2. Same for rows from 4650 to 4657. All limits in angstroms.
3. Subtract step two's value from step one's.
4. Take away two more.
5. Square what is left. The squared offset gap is 37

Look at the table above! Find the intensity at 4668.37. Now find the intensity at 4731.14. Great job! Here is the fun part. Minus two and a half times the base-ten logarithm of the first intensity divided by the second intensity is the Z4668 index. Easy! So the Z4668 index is 0.099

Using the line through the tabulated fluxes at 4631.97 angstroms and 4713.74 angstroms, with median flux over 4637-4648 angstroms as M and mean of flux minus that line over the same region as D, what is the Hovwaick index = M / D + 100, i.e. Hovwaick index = 111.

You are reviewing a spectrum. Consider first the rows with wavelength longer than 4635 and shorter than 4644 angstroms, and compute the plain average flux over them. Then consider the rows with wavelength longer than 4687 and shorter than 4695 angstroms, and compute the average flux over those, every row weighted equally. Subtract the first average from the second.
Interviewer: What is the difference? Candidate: -5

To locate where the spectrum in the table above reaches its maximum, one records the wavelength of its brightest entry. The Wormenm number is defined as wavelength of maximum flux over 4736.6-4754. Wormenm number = 4746.41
